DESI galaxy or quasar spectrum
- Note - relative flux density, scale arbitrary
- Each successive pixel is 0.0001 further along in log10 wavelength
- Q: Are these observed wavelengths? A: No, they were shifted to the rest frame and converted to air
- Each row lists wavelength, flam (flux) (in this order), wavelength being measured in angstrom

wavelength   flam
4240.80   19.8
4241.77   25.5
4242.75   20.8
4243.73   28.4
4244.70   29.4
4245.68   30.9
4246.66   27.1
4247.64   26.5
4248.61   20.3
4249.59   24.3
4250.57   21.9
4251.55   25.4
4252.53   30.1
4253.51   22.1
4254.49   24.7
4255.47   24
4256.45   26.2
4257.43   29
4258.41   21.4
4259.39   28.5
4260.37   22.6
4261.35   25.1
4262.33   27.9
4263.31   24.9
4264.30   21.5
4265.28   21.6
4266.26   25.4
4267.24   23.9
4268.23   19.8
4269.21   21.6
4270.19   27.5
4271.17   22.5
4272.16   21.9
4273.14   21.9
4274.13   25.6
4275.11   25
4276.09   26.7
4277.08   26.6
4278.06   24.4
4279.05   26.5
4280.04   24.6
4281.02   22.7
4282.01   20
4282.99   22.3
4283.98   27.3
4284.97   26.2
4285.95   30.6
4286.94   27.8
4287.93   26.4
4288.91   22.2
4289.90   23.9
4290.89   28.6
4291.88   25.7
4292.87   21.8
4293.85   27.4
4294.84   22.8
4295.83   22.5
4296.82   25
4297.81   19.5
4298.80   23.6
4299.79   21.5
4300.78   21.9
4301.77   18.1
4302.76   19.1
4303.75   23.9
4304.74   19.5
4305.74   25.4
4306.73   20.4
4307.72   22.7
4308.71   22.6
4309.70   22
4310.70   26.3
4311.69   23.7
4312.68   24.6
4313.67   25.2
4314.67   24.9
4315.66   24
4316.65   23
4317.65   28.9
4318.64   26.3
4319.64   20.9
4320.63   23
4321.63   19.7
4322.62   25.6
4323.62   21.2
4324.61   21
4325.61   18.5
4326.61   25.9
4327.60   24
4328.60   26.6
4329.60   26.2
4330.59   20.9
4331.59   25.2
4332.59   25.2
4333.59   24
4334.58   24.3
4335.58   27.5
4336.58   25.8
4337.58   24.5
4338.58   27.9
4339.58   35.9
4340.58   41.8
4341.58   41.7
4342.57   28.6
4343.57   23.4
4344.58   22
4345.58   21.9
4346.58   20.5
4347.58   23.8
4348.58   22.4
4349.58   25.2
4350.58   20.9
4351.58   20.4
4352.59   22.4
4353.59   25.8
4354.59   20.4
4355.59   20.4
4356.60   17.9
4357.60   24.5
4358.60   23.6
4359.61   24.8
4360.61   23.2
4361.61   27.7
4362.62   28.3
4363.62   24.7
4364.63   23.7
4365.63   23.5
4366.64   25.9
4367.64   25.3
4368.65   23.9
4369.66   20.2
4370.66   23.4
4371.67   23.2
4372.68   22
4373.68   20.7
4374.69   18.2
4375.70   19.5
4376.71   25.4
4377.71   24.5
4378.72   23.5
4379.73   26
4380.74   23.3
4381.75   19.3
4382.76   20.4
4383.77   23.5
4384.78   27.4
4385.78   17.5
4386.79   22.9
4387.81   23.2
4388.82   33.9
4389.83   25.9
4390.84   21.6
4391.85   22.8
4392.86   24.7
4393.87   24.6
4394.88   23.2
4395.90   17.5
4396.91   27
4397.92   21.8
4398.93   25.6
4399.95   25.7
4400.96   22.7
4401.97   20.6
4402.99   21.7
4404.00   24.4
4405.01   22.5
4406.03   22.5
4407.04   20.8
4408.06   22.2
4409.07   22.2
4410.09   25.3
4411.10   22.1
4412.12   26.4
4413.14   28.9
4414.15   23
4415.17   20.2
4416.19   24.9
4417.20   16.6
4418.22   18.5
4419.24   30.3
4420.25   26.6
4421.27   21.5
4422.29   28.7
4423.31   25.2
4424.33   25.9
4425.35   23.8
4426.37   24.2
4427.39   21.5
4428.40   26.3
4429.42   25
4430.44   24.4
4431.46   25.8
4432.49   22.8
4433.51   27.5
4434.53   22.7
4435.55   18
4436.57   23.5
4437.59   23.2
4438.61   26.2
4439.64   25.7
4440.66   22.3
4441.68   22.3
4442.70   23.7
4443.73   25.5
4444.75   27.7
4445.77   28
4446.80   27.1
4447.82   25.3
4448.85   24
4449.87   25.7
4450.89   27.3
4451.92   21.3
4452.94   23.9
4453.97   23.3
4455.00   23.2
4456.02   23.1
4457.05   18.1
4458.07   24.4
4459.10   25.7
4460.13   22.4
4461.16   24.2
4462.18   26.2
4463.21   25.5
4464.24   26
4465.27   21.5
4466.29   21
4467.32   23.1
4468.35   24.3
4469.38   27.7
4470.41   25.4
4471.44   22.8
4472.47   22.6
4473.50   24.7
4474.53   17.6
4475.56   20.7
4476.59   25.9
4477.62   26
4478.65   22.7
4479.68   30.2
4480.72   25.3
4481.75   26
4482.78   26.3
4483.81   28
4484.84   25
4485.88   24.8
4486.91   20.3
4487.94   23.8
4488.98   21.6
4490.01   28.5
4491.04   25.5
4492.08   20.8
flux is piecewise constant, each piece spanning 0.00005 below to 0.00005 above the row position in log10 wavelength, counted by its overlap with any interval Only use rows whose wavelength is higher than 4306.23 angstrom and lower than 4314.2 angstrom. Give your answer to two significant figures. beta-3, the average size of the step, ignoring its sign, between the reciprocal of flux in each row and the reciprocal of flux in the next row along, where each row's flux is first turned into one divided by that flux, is 0.0029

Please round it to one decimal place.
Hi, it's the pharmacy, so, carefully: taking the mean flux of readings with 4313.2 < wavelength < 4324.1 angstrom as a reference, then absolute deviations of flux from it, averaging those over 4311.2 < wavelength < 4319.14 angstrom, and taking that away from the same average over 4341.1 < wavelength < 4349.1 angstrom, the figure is 2.5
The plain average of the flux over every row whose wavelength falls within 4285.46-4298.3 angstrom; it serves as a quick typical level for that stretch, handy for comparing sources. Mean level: 24.9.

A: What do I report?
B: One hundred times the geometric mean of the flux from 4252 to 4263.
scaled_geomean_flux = 2544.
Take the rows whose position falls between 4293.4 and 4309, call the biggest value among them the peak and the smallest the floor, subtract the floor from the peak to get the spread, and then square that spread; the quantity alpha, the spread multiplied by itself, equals 86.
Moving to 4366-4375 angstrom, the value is 59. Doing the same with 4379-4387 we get 98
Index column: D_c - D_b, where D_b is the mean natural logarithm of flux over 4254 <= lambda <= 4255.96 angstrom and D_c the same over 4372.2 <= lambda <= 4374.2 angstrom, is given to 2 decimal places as -0.13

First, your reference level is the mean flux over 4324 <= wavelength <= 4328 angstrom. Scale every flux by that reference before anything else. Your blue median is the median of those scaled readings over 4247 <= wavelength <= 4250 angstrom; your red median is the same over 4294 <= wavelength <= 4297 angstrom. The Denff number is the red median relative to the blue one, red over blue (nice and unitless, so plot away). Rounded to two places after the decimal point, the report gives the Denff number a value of 0.94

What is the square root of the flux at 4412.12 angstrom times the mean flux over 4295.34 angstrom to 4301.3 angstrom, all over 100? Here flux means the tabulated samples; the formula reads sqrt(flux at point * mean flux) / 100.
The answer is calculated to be 0.243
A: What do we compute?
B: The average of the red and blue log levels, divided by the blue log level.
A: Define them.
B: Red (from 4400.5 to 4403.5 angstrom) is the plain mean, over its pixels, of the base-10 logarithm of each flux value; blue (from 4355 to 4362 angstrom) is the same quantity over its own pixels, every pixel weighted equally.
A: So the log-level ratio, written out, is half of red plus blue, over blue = 0.991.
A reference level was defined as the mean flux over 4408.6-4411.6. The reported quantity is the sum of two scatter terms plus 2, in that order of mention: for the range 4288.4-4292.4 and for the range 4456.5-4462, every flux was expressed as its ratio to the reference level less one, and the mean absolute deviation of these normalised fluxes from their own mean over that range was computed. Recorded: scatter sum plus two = 2.182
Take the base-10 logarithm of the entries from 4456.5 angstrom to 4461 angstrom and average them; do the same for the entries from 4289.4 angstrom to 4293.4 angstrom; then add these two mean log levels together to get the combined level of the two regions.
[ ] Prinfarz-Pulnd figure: 2.75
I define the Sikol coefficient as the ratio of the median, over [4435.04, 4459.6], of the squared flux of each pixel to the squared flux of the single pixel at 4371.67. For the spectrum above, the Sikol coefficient 1.1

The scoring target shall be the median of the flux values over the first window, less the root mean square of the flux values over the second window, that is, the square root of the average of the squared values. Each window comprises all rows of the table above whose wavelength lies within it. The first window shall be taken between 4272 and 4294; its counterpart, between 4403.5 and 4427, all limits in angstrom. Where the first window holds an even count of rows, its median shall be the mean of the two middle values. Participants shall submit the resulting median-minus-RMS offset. 1.6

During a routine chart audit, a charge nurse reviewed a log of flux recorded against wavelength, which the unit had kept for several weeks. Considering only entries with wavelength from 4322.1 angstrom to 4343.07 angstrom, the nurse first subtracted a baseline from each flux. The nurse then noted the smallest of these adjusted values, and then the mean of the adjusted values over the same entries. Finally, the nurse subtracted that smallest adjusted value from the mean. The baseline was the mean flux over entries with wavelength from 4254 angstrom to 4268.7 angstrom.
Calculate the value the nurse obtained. 8.3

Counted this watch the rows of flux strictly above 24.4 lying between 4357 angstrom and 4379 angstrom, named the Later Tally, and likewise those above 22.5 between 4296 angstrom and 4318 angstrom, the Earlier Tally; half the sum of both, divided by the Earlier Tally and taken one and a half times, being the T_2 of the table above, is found 1.23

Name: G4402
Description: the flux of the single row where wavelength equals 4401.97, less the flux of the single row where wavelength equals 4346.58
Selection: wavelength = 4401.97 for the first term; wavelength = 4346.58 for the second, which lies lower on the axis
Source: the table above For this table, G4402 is 0.1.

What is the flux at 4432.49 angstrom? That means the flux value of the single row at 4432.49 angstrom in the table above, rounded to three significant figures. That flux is 22.8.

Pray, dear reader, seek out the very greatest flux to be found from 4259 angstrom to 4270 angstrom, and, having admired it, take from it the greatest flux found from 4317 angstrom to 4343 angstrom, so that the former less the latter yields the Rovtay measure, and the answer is -13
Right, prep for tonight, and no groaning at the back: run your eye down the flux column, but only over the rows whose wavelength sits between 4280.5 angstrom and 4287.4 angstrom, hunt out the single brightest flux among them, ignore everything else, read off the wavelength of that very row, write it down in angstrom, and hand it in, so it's 4285.95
